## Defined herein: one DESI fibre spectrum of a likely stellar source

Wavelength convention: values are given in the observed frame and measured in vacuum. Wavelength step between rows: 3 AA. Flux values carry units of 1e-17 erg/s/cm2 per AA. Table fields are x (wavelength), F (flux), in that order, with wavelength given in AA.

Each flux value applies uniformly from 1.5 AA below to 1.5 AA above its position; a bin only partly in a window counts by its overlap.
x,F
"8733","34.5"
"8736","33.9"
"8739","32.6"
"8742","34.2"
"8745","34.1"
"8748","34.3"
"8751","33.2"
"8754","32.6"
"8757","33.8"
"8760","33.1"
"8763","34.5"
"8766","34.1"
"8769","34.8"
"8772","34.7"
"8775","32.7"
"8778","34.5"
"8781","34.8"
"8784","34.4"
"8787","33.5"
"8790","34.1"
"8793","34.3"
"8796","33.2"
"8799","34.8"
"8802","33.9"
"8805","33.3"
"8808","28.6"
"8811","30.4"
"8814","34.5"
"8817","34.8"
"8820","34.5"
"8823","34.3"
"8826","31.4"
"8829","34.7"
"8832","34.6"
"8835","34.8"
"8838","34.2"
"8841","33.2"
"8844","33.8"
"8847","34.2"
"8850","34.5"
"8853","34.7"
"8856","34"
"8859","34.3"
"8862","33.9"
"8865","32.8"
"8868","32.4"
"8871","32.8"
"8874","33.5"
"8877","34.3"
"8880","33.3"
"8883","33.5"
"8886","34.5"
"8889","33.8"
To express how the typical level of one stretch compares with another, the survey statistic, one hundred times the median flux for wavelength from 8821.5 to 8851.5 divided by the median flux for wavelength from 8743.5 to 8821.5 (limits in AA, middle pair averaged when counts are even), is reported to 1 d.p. 100.4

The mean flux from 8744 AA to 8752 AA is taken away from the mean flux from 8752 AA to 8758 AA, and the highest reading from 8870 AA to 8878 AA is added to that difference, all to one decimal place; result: 33.6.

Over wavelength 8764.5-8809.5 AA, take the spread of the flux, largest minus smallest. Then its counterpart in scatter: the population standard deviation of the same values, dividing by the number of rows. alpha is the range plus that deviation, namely 7.7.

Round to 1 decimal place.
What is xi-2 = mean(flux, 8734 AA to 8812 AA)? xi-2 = 33.6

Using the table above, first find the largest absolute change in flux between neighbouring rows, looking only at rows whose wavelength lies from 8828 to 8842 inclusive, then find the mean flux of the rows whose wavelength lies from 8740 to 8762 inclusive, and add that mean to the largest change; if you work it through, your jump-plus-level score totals 34.6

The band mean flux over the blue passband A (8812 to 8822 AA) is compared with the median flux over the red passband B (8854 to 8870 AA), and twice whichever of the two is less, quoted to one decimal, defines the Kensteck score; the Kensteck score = 67.8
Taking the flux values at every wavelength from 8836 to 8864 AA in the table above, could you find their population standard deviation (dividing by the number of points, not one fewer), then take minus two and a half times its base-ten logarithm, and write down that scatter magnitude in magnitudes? 0.96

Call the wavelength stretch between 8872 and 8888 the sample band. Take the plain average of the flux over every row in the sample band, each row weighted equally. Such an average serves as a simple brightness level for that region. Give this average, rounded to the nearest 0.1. 33.8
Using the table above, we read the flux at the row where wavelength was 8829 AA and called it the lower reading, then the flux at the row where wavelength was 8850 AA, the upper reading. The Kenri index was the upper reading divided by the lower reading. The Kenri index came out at 0.994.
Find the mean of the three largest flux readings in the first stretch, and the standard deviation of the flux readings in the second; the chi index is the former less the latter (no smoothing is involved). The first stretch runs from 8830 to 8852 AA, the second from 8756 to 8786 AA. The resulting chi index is 33.9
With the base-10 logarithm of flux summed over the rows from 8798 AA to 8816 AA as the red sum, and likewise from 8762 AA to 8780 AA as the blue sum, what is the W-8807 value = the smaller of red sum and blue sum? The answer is 9.07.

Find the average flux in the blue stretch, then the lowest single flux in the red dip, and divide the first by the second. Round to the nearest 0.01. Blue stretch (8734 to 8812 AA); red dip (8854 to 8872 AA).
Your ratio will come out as 1.04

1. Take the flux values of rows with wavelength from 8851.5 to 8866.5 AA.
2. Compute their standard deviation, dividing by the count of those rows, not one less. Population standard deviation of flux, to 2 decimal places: 0.63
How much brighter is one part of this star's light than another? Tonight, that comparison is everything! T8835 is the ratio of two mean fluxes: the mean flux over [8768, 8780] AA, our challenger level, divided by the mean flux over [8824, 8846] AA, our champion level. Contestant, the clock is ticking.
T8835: 1.01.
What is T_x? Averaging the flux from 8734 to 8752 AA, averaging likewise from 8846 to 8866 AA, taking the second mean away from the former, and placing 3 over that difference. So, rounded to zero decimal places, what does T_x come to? -9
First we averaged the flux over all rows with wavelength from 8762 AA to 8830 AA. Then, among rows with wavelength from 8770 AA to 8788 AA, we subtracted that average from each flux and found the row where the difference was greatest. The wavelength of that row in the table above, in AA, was 8781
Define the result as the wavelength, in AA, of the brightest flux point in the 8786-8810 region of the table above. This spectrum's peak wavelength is 8799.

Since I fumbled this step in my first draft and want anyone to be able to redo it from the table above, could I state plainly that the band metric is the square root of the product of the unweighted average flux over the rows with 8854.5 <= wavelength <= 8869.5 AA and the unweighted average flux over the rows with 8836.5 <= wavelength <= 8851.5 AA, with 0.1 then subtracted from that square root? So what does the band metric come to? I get 33.6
